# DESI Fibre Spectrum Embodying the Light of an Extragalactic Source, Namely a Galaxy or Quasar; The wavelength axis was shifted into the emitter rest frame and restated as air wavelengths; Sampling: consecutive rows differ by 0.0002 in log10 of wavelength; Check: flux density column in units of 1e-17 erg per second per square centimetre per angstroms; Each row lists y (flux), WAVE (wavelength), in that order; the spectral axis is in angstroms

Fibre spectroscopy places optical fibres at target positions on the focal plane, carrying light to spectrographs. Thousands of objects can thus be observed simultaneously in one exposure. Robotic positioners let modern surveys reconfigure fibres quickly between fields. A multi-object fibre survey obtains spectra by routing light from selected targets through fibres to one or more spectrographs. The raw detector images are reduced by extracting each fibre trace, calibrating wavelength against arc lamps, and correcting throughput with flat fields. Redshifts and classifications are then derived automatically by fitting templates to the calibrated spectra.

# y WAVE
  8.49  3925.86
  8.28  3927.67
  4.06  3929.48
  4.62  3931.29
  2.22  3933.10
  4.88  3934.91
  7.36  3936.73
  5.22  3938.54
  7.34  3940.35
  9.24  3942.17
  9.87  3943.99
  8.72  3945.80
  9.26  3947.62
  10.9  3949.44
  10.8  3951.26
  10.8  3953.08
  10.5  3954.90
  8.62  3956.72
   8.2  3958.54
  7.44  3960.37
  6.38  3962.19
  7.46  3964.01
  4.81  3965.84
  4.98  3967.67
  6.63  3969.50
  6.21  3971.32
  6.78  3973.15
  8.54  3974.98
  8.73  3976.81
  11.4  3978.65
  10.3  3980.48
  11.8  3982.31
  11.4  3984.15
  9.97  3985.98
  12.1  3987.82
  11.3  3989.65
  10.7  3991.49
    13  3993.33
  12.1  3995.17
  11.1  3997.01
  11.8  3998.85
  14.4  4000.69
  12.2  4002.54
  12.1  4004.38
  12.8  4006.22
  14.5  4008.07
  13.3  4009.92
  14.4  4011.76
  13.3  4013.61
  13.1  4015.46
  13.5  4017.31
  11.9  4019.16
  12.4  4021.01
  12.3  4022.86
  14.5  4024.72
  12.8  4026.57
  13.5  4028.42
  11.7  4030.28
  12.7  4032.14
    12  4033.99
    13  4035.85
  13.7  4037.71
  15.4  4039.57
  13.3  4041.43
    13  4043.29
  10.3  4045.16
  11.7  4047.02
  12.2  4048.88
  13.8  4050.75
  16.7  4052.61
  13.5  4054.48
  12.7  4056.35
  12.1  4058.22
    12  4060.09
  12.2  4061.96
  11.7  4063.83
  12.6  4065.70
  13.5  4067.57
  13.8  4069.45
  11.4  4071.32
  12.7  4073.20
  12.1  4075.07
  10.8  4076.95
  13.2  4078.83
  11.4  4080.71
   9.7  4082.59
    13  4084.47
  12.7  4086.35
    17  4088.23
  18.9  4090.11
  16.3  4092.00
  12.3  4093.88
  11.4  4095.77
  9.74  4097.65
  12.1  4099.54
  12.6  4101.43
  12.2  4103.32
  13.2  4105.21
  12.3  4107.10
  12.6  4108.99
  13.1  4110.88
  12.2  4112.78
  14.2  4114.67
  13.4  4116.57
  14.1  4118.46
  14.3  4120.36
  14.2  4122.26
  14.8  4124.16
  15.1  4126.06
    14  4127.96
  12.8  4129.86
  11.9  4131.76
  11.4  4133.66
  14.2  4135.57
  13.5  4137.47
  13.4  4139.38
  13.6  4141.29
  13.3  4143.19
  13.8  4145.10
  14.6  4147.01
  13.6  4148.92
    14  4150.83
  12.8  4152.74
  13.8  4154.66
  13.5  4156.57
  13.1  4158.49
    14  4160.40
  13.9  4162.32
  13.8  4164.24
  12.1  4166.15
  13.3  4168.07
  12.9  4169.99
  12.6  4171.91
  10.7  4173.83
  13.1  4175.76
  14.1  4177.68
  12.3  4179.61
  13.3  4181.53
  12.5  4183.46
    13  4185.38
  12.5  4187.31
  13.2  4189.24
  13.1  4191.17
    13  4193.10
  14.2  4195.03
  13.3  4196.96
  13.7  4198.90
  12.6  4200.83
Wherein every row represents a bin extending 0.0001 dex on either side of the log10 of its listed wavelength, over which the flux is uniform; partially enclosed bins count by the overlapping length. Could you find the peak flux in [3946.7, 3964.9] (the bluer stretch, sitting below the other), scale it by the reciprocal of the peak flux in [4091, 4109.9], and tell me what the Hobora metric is 0.7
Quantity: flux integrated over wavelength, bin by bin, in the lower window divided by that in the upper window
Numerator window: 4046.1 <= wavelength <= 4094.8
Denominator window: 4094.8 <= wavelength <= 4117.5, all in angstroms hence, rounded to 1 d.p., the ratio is 2.3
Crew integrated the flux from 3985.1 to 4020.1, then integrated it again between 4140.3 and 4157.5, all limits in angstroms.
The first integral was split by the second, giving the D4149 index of 1.9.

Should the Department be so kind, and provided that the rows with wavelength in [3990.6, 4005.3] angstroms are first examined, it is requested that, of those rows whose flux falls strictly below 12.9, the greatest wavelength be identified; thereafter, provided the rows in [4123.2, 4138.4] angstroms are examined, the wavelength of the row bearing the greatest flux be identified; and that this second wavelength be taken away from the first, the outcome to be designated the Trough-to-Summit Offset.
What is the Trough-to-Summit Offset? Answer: -121.7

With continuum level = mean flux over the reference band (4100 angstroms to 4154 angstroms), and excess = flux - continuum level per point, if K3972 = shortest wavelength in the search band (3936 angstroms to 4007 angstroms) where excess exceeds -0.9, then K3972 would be 3993.33 angstroms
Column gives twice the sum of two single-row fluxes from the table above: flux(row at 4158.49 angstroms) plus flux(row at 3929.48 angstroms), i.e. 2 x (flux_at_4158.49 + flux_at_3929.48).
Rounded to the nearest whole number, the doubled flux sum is 34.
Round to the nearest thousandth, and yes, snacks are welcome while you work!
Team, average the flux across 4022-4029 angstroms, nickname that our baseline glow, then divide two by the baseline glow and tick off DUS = 0.151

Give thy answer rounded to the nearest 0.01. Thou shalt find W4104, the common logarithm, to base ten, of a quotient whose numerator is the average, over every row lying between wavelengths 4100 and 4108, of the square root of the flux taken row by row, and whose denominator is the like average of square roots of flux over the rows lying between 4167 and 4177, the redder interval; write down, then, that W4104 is 0.00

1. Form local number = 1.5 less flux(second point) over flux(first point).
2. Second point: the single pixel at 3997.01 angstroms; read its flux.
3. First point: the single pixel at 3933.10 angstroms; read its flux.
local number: -3.5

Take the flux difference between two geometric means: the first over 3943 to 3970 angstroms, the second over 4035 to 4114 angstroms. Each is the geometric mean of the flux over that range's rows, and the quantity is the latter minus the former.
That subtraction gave 4.6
